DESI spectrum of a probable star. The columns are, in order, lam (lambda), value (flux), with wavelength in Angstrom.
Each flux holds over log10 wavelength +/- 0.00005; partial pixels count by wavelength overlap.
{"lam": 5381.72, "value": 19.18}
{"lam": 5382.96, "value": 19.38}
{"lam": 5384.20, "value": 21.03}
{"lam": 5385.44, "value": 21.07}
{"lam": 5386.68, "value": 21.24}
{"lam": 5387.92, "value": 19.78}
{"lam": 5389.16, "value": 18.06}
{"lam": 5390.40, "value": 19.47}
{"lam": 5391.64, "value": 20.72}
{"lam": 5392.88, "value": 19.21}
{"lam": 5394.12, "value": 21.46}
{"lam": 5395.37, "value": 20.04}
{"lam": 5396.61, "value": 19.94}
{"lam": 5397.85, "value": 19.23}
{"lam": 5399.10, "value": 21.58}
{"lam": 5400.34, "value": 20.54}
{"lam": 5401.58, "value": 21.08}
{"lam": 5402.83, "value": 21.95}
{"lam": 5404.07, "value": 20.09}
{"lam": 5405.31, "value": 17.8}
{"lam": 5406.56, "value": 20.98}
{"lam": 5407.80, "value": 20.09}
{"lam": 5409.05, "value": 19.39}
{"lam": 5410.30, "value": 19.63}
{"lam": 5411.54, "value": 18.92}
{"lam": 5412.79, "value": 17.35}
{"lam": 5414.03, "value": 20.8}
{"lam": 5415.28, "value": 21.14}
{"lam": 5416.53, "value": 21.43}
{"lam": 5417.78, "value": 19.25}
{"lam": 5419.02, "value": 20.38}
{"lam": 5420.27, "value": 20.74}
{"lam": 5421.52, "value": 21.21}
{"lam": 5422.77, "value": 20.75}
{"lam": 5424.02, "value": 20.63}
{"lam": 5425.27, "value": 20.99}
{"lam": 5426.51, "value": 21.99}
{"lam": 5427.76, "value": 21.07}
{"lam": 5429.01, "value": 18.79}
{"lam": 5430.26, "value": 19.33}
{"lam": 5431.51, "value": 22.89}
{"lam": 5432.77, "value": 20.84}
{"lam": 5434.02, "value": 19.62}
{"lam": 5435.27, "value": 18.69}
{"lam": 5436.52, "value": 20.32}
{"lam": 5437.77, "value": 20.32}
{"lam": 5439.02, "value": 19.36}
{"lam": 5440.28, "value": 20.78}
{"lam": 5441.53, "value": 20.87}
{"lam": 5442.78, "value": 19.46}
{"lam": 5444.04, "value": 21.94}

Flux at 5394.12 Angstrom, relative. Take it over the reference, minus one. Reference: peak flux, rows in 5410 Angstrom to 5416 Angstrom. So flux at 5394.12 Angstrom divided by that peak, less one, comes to 0.015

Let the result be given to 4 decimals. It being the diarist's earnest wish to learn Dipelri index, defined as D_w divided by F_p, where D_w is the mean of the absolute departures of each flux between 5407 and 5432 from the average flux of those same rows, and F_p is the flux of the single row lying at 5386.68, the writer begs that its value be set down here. 0.0469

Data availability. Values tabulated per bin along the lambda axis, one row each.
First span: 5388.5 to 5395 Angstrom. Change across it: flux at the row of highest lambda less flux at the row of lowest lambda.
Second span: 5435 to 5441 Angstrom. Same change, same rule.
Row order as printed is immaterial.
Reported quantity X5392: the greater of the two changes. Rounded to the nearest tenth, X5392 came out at 3.4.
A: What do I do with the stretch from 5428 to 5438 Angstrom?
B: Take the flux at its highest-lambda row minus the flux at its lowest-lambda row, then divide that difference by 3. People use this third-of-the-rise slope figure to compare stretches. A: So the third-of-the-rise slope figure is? 0.51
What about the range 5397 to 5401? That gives 0.44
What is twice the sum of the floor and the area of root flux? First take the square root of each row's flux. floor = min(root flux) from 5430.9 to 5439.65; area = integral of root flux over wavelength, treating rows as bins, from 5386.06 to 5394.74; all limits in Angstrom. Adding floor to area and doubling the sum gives 86.3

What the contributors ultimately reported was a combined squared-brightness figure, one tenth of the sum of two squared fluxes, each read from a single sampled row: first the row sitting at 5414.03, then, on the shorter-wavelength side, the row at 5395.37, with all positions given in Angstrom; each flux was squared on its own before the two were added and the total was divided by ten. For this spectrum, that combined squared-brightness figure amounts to 83.4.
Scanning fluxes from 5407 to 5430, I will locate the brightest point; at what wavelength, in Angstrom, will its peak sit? 5426.51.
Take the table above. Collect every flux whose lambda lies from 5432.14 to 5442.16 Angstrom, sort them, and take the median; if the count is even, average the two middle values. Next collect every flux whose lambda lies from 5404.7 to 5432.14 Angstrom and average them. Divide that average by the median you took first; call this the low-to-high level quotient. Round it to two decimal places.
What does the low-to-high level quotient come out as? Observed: 1.00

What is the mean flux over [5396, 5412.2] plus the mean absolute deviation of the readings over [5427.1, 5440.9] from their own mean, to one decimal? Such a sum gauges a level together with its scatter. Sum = 21.0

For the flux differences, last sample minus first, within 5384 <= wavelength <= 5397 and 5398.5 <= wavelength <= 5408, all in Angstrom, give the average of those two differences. -1.3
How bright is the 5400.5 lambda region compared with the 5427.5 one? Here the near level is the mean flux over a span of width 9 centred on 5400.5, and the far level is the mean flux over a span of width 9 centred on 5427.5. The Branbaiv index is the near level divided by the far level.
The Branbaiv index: 0.99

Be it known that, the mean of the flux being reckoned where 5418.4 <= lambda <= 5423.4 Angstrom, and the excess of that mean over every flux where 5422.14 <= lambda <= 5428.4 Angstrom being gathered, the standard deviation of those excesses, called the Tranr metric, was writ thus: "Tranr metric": 0.5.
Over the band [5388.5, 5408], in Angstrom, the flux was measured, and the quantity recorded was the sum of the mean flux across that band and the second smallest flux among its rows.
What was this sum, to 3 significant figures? 38.2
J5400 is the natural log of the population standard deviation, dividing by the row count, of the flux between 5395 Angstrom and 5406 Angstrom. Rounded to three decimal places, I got 0.170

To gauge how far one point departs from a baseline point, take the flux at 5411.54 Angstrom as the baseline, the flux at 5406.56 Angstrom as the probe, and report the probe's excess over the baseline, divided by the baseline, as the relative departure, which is 0.11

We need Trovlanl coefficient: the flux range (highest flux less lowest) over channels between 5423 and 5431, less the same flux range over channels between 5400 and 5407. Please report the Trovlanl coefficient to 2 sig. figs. -0.95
